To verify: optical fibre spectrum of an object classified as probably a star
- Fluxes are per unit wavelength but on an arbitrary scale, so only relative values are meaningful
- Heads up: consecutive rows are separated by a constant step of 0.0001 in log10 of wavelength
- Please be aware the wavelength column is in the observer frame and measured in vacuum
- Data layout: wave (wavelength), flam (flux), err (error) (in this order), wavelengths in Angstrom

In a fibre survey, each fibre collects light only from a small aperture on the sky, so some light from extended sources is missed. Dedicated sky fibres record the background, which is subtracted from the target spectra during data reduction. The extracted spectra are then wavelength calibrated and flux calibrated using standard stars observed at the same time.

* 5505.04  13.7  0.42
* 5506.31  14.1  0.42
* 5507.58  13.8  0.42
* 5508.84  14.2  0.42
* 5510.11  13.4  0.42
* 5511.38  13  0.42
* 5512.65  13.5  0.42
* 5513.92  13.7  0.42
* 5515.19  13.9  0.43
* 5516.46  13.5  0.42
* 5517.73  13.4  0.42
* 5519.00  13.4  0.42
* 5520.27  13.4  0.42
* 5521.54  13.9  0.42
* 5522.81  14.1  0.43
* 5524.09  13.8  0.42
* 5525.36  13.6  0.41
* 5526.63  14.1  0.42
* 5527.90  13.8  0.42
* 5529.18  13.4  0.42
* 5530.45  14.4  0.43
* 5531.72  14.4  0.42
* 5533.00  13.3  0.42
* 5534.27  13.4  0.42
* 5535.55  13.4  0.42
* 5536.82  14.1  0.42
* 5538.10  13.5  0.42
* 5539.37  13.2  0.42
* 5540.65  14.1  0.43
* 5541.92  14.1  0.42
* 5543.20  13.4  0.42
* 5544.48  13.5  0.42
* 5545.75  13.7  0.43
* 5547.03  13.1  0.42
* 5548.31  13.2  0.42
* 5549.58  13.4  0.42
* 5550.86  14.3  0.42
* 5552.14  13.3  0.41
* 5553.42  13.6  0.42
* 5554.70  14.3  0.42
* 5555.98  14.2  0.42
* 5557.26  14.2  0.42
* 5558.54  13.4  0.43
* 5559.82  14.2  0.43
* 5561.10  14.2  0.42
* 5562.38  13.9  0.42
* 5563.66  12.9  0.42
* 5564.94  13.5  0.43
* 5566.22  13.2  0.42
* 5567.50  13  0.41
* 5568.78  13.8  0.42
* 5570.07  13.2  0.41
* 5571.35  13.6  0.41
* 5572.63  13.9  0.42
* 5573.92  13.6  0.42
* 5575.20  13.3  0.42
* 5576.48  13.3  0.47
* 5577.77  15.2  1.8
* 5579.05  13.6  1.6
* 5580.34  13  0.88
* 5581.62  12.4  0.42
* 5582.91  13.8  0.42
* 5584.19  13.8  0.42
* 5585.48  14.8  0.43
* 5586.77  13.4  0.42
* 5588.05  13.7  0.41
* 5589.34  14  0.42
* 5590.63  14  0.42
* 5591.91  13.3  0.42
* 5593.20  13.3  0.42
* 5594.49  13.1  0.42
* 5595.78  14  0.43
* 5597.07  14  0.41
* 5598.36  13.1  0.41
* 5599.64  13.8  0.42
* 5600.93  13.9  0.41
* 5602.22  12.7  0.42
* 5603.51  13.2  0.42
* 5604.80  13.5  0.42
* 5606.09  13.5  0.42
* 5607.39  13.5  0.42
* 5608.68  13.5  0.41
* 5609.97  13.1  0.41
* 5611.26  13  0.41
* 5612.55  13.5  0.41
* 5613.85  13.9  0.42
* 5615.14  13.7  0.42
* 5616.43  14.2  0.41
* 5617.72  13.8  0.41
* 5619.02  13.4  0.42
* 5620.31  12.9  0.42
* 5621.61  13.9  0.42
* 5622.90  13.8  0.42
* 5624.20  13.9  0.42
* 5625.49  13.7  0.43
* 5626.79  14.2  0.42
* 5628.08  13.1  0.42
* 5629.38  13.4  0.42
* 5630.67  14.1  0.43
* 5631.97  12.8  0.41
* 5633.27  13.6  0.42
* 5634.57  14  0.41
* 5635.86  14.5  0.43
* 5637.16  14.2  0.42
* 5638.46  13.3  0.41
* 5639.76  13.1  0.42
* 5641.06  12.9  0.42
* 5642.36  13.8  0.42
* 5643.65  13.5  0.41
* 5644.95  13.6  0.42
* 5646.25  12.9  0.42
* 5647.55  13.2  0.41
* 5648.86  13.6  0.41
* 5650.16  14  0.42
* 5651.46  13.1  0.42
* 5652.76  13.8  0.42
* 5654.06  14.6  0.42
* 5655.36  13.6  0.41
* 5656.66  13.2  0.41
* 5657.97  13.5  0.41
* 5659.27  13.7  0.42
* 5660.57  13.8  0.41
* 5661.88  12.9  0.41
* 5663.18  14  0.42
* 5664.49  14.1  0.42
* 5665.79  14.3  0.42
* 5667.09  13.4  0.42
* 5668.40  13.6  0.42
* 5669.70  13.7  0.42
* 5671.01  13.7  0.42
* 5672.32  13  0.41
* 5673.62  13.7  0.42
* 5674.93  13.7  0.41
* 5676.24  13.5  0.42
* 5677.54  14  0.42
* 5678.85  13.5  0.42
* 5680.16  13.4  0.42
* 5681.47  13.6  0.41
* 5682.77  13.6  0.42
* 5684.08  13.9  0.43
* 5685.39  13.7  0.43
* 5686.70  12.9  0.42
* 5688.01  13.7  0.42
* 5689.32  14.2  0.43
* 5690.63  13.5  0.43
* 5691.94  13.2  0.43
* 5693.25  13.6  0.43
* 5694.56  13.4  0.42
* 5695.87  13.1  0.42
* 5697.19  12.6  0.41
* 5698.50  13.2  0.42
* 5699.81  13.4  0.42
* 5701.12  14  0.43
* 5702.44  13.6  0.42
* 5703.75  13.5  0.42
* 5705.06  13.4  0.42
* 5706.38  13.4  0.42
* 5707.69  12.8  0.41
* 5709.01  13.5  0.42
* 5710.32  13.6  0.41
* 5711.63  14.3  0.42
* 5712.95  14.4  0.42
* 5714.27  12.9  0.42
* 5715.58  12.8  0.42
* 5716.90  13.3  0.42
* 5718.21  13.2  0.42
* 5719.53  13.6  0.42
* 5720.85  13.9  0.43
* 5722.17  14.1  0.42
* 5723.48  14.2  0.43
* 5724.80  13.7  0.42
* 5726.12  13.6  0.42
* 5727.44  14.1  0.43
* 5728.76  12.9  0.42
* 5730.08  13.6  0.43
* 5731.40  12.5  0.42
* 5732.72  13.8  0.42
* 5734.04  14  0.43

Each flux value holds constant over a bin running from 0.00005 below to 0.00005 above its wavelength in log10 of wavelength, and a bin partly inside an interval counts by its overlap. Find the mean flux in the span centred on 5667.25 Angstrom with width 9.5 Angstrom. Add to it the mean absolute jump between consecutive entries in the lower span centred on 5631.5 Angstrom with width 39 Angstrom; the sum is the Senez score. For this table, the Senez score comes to 14.3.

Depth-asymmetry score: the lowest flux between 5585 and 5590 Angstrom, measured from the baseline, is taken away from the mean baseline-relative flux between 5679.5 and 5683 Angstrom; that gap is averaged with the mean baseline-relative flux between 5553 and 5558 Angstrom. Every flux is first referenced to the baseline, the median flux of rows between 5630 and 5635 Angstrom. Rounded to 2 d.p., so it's 0.20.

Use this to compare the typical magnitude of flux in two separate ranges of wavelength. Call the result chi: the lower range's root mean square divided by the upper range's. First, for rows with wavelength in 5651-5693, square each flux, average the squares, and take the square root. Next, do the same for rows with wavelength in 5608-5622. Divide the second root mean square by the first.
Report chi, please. 0.99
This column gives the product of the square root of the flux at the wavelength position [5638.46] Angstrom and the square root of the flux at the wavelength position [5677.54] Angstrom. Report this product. 13.6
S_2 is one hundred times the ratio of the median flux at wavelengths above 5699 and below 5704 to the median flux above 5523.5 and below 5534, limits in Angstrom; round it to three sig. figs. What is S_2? 98.2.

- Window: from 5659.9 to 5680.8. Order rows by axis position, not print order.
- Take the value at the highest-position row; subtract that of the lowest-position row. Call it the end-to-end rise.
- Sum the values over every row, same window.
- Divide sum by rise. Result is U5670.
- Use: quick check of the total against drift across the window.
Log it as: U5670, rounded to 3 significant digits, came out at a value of -546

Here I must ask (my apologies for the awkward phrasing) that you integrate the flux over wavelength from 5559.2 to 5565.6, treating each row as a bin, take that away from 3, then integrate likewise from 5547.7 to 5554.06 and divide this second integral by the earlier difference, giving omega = -1.02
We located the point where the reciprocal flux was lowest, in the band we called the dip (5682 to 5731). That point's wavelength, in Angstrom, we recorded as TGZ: 5712.95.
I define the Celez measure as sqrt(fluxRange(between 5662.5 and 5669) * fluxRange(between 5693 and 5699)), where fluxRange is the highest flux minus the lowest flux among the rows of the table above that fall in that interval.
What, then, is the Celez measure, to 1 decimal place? 0.9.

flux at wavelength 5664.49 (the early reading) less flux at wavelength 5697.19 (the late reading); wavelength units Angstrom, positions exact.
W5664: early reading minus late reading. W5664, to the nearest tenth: 1.5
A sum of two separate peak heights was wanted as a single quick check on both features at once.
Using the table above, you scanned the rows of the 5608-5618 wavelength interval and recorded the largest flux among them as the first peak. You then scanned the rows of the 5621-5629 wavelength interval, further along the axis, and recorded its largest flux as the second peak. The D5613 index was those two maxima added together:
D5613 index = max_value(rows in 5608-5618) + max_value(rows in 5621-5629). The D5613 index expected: 28.4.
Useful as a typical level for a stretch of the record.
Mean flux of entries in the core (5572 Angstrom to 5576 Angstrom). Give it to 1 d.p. 13.6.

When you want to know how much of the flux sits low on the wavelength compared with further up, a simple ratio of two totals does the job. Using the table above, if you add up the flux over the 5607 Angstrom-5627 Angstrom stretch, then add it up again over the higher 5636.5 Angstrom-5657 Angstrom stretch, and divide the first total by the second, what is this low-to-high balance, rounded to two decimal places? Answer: 1.01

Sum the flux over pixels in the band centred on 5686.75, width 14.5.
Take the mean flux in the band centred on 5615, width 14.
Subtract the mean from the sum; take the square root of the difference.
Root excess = 11.7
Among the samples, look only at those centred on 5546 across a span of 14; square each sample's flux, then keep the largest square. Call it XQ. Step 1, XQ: 204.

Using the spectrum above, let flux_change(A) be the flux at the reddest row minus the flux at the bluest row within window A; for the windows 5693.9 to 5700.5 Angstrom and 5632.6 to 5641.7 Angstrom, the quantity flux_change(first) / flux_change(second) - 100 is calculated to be -100.0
